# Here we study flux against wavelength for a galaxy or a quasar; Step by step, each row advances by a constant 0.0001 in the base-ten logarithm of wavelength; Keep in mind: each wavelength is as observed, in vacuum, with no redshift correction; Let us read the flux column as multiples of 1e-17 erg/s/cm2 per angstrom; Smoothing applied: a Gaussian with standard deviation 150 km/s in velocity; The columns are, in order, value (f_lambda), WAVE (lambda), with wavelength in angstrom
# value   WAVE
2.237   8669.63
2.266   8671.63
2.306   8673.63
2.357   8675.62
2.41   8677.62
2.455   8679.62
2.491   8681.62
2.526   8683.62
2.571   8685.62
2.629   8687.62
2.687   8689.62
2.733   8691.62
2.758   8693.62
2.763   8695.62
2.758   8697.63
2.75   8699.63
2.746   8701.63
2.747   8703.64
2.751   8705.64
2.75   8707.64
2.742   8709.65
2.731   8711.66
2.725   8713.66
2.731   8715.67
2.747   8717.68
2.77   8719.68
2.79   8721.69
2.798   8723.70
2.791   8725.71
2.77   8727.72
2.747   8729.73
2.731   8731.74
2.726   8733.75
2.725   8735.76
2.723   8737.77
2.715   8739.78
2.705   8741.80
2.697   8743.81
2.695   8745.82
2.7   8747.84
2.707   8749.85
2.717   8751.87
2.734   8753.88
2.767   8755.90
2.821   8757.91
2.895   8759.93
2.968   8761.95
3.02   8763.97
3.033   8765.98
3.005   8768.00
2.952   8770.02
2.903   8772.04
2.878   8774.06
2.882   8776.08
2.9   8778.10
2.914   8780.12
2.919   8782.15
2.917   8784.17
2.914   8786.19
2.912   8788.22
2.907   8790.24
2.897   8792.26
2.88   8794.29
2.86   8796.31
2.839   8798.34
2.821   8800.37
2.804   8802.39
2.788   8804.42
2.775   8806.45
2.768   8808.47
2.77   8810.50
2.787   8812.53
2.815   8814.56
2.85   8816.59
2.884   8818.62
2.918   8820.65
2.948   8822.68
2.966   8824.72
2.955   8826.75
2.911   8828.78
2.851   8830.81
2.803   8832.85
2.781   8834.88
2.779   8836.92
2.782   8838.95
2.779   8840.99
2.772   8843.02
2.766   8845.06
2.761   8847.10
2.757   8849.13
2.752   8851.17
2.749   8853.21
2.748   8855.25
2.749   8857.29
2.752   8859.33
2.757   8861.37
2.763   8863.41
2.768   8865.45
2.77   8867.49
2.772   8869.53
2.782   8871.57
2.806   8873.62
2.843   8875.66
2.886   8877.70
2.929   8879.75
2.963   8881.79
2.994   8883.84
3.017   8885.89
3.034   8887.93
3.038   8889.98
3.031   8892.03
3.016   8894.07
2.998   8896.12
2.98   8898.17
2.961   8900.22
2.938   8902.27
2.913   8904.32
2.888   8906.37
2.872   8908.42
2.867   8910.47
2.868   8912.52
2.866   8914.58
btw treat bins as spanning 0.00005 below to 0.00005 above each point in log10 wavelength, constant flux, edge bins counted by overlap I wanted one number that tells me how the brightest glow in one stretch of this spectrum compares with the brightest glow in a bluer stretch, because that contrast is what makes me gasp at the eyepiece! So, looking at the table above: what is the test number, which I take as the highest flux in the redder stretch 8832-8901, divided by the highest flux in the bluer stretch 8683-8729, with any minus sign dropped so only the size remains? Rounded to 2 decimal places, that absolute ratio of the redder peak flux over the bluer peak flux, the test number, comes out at 1.09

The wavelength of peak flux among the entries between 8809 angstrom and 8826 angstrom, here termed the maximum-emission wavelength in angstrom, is 8824.72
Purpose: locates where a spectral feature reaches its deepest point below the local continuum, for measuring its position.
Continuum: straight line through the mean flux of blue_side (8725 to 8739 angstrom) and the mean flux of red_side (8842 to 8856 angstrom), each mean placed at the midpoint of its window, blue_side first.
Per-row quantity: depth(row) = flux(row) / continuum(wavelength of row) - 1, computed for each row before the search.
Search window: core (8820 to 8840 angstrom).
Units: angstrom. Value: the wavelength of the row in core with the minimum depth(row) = 8836.92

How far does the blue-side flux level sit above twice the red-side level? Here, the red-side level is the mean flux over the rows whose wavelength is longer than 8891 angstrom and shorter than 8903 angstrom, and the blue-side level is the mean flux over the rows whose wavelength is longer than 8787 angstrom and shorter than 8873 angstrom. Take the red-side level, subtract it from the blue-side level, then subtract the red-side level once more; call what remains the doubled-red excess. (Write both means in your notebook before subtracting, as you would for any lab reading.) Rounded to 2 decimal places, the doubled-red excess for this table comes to -3.16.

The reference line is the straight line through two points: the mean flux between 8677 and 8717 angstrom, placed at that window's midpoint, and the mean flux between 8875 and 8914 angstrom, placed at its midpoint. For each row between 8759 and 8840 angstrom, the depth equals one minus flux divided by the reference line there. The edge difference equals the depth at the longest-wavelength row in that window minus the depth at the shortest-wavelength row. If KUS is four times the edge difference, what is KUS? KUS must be 0.32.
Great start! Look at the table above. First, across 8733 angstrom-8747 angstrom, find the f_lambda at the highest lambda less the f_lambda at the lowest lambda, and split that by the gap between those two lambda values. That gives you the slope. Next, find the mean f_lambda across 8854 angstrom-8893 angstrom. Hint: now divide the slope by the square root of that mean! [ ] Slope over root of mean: -0.002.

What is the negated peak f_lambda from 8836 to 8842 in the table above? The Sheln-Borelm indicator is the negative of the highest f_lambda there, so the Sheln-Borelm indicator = -2.78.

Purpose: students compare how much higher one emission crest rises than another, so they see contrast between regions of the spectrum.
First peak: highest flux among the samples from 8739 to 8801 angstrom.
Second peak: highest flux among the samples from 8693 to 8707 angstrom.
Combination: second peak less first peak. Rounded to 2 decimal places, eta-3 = -0.27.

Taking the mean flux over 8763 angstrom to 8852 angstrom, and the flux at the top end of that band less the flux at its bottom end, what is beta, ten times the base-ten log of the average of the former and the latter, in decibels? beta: 1.1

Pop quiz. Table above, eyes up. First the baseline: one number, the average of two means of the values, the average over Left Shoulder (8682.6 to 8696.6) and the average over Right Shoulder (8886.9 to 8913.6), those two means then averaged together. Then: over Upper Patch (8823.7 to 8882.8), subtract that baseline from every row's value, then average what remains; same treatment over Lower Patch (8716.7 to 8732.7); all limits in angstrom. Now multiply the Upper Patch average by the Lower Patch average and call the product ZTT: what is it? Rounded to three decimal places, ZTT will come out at 0.000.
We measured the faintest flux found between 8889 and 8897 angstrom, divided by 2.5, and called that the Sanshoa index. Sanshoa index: 1.20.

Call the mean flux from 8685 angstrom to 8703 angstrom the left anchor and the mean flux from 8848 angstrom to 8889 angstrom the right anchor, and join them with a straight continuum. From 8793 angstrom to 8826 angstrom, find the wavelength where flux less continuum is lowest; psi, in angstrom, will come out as 8808.47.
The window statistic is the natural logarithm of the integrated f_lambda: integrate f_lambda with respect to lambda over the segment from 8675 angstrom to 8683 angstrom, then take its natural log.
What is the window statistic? 2.97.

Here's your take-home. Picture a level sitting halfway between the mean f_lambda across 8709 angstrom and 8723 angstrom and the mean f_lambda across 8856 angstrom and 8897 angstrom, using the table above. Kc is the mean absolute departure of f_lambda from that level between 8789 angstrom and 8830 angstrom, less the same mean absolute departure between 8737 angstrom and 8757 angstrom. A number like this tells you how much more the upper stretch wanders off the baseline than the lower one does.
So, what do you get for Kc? -0.038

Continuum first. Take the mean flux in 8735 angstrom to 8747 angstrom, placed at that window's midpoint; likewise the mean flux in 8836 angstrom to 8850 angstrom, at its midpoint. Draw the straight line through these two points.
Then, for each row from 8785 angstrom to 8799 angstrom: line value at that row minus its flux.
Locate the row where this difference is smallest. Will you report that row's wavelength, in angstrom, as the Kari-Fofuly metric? 8786.19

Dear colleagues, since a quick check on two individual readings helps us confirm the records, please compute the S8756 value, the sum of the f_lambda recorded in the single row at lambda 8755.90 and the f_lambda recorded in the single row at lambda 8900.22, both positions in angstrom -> 5.73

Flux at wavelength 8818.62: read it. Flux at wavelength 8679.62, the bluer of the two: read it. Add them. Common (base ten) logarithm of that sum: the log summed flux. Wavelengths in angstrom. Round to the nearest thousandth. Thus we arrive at 0.727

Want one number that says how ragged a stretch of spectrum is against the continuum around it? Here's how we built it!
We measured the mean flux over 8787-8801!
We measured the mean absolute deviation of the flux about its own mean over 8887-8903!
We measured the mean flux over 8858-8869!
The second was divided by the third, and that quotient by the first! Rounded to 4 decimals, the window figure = 0.0038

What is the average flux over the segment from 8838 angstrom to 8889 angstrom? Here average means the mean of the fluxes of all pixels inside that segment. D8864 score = 2.82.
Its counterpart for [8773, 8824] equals 2.86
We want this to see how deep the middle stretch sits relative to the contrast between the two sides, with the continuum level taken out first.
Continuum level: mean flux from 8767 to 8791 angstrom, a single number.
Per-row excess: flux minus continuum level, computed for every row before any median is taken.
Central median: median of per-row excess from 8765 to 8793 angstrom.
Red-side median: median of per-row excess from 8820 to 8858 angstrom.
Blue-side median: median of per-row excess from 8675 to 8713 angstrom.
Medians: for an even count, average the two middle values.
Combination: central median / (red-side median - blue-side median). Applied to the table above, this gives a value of -0.1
